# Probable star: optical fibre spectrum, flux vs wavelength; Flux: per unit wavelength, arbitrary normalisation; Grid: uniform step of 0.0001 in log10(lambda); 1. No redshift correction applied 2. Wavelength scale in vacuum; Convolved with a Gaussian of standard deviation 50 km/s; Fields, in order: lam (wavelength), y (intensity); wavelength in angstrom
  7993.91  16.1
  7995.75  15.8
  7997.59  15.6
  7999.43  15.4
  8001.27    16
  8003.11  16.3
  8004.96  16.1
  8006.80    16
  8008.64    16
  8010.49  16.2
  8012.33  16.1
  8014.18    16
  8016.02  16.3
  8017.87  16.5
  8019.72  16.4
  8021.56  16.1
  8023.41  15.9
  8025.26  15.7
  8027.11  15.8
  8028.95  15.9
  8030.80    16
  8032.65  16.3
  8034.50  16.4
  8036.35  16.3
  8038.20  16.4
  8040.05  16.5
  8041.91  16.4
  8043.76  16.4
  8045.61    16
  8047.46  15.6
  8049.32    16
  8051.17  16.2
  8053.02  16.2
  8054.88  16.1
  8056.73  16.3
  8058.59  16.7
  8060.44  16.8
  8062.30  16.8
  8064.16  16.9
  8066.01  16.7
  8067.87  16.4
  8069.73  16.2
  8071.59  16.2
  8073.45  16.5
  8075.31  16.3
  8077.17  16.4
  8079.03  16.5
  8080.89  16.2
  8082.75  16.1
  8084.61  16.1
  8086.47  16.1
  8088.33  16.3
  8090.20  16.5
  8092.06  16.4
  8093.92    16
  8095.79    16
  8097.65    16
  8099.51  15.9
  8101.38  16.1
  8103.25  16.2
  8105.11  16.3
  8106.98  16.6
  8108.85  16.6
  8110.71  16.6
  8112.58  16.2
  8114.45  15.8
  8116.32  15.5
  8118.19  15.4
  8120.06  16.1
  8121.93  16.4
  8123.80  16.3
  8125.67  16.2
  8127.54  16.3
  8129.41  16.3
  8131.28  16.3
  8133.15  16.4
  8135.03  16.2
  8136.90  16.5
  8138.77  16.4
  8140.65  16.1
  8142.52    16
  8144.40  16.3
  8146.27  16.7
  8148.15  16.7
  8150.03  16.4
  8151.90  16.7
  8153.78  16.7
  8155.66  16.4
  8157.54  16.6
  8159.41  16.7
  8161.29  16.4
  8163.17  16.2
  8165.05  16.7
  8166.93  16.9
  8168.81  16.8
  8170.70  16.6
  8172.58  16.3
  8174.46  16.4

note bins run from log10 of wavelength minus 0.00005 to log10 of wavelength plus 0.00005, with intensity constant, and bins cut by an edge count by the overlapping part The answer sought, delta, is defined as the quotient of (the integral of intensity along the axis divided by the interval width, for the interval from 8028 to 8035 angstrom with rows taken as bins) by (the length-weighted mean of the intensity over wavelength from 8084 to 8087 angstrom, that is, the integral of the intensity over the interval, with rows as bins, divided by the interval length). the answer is 1.00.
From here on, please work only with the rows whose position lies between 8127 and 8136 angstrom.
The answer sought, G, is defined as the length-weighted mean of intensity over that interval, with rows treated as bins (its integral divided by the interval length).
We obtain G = 16.3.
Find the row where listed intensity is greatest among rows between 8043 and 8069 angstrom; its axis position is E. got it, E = 8064.16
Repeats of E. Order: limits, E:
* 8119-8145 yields 8136.90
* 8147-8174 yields 8166.93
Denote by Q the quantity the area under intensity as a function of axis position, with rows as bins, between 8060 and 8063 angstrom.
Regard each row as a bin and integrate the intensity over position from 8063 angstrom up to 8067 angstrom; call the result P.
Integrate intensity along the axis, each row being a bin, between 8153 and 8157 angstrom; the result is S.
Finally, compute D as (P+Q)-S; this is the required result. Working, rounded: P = 67.2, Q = 50.3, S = 66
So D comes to 51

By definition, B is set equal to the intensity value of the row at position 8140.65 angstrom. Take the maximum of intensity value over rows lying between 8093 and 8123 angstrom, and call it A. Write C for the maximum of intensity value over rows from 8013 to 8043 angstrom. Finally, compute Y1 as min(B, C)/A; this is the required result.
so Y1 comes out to 0.970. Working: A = 16.6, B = 16.1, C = 16.5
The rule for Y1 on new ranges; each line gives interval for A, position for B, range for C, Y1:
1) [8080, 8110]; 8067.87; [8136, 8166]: 0.988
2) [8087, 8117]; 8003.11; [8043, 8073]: 0.982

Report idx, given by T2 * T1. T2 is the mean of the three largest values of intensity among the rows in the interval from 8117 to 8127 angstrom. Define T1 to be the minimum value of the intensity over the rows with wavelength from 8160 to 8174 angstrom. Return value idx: 264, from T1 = 16.2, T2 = 16.3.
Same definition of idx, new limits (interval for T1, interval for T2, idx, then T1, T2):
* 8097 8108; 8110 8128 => 261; 15.9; 16.4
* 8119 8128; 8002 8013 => 261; 16.1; 16.2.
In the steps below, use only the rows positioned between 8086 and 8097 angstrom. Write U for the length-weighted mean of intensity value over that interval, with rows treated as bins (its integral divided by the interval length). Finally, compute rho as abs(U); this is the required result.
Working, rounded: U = 16.2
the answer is 16.2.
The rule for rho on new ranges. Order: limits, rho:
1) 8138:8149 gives 16.4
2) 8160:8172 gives 16.6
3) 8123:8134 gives 16.3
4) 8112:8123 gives 15.9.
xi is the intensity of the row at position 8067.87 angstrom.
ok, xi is 16.4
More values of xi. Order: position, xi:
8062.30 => 16.8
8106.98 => 16.6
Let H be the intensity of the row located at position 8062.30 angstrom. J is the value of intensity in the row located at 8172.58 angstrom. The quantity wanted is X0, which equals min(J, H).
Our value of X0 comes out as 16.3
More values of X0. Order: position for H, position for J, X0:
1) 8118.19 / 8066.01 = 15.4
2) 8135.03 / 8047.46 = 15.6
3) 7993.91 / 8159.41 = 16.1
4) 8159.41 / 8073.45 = 16.5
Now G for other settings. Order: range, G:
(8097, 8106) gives 16.1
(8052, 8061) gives 16.4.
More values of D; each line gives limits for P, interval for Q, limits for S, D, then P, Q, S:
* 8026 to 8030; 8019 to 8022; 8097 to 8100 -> 64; 63.5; 48.9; 48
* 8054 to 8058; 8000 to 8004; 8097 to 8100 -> 81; 65.0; 64.4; 48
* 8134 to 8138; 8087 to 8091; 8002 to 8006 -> 66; 65.4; 65.4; 65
